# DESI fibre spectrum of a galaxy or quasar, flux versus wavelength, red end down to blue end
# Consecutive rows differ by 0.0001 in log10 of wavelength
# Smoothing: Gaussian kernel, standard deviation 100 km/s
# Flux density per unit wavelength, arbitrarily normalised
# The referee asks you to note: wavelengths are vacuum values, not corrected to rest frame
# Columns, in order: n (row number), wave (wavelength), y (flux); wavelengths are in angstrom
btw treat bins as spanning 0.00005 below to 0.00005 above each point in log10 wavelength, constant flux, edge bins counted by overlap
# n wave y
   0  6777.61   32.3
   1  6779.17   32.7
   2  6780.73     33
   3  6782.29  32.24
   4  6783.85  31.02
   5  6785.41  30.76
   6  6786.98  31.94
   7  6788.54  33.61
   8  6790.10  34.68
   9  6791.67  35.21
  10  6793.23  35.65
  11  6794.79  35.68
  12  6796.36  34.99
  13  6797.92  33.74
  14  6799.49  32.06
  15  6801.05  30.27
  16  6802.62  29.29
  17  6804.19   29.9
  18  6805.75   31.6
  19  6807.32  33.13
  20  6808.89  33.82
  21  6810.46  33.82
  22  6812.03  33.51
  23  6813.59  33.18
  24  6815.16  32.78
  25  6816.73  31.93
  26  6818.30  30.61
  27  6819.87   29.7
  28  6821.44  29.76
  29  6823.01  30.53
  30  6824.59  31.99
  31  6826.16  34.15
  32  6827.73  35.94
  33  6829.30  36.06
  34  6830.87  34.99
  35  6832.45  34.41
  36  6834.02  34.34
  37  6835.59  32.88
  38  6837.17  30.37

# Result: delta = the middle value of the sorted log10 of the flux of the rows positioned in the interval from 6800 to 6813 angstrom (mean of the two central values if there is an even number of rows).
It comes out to 1.51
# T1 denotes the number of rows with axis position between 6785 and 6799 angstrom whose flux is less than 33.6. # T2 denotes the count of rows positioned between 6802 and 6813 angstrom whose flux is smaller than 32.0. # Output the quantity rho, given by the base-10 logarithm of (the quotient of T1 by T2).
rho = -0.2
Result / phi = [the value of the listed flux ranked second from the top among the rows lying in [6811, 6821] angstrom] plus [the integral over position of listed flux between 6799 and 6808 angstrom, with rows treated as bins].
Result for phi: 312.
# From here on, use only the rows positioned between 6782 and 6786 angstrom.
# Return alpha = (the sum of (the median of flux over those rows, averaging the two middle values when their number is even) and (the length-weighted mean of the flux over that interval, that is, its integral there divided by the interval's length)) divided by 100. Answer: 0.623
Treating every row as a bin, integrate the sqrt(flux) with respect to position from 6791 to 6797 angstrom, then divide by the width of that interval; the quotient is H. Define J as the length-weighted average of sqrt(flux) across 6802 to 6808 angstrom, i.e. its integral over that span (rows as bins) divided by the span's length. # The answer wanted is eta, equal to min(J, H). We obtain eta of 5.57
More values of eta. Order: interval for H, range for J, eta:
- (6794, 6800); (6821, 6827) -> 5.63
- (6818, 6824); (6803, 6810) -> 5.49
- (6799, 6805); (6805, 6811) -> 5.51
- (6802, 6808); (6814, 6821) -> 5.57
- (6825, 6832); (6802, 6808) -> 5.57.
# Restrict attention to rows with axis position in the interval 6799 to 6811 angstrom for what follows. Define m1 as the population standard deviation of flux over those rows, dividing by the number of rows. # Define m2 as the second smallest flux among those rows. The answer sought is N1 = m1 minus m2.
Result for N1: -28.2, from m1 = 1.7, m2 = 29.9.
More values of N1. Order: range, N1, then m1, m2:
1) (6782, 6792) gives -29.4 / 1.6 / 31.02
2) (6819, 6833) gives -27.3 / 2.4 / 29.76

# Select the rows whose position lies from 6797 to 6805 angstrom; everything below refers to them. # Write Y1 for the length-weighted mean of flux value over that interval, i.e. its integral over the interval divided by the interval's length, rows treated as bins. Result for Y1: 31.1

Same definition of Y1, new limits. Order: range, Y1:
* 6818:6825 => 30.4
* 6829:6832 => 35.3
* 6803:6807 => 30.9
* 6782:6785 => 31.5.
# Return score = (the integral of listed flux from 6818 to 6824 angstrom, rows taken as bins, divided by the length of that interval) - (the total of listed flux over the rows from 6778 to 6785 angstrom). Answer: -99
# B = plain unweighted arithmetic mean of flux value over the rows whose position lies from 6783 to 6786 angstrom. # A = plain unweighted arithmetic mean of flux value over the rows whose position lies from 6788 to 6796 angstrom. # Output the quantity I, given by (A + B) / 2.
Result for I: 32.9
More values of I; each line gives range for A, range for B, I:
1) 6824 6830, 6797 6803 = 32.9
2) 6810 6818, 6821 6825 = 31.9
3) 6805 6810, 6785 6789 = 32.5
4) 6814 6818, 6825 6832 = 33.8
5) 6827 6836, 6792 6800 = 34.6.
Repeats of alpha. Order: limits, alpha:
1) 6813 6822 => 0.626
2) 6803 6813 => 0.658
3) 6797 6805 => 0.614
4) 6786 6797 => 0.694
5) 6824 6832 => 0.697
